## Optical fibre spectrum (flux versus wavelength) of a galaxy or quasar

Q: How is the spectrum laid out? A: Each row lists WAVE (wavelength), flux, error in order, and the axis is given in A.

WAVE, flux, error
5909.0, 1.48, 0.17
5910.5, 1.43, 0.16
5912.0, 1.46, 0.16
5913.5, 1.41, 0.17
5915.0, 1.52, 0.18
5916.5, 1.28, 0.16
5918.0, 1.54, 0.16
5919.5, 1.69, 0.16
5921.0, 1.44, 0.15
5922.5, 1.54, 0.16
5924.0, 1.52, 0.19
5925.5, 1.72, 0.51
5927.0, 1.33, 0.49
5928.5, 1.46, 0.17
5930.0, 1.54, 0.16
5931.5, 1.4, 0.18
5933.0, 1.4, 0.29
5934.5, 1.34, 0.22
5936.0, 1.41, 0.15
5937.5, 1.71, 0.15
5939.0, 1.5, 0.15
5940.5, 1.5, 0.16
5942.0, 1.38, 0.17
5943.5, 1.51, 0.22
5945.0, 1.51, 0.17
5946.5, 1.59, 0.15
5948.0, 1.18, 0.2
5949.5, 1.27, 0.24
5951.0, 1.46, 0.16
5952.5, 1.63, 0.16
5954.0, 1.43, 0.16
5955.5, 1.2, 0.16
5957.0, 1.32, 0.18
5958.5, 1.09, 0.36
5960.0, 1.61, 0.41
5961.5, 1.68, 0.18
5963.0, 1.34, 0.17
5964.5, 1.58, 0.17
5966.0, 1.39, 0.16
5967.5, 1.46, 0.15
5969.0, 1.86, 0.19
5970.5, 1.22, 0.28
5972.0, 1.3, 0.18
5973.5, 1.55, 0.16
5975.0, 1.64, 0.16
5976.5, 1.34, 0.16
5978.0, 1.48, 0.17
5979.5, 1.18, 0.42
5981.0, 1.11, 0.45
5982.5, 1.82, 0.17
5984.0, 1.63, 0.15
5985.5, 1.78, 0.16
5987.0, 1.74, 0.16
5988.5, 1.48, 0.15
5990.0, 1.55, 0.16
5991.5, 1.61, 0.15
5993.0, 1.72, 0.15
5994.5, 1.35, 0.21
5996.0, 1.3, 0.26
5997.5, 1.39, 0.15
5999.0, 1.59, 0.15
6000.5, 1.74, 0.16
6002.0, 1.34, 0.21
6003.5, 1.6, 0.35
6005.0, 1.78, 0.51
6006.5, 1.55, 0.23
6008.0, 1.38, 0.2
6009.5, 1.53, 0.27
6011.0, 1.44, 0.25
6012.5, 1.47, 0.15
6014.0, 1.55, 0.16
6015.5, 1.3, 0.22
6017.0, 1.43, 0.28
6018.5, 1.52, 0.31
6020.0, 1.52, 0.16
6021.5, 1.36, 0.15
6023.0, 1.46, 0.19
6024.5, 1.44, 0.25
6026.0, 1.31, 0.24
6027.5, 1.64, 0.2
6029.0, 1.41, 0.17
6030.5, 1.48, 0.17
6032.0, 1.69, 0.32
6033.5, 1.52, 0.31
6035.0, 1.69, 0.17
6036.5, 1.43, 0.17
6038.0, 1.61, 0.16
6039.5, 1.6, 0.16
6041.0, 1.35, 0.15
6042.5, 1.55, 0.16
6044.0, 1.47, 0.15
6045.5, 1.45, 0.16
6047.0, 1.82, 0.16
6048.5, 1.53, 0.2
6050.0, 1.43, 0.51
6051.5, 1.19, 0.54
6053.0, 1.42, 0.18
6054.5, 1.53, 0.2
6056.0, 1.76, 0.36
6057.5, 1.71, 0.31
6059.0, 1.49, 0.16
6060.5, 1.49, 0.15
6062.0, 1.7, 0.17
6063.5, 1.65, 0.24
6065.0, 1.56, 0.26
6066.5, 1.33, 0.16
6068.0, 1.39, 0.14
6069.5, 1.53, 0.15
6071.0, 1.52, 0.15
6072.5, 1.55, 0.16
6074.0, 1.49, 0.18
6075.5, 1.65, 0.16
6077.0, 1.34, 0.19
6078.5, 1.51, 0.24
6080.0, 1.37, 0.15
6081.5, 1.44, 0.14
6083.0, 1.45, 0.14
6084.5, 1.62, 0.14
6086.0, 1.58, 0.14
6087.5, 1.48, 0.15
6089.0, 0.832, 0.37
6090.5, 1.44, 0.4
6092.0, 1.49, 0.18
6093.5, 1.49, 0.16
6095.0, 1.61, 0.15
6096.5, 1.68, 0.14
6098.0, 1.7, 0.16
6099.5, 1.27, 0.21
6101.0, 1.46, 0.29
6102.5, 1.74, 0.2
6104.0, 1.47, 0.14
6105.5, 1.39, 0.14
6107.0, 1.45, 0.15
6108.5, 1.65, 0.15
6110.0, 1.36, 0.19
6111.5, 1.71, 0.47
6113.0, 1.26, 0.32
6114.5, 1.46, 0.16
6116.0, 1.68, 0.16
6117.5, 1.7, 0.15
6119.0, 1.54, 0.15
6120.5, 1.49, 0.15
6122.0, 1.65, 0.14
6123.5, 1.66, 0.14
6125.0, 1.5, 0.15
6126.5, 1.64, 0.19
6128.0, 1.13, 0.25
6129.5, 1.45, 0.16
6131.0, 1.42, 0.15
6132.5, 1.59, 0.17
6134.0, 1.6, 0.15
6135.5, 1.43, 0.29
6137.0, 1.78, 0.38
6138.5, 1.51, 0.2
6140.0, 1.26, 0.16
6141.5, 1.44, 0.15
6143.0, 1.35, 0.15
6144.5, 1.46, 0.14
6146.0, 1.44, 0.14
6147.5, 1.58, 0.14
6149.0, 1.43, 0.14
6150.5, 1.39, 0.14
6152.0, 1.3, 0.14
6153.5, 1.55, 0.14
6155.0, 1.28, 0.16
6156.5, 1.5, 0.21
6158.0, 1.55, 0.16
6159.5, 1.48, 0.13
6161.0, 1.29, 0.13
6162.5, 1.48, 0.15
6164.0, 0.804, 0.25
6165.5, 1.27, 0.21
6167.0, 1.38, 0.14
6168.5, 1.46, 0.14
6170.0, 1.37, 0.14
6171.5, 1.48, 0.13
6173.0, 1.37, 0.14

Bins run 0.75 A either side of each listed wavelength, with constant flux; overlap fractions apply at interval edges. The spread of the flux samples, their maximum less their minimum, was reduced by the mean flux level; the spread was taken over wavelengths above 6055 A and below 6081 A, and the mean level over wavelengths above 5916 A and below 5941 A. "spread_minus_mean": -1.1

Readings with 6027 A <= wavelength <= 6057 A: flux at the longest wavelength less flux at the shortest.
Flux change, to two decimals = 0.12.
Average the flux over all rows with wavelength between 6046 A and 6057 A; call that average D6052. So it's 1.53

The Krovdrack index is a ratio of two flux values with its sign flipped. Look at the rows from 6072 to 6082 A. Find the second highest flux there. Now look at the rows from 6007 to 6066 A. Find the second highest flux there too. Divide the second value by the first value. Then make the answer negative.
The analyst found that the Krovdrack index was -1.14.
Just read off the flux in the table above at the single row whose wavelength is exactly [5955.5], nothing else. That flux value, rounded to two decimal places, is 1.20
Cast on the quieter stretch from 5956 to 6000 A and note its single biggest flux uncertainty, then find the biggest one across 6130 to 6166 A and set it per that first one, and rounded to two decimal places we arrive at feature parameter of 0.84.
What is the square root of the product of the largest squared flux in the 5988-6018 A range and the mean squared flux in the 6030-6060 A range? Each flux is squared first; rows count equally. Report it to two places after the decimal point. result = 2.75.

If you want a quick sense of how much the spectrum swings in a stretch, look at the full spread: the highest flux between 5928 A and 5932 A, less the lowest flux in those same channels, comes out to 0.14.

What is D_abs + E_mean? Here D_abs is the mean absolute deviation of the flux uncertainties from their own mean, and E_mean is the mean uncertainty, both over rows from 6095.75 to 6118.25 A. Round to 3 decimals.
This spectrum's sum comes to 0.266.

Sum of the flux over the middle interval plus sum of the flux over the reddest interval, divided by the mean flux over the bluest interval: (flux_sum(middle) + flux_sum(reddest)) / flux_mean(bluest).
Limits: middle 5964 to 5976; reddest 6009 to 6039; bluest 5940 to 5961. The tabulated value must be 30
